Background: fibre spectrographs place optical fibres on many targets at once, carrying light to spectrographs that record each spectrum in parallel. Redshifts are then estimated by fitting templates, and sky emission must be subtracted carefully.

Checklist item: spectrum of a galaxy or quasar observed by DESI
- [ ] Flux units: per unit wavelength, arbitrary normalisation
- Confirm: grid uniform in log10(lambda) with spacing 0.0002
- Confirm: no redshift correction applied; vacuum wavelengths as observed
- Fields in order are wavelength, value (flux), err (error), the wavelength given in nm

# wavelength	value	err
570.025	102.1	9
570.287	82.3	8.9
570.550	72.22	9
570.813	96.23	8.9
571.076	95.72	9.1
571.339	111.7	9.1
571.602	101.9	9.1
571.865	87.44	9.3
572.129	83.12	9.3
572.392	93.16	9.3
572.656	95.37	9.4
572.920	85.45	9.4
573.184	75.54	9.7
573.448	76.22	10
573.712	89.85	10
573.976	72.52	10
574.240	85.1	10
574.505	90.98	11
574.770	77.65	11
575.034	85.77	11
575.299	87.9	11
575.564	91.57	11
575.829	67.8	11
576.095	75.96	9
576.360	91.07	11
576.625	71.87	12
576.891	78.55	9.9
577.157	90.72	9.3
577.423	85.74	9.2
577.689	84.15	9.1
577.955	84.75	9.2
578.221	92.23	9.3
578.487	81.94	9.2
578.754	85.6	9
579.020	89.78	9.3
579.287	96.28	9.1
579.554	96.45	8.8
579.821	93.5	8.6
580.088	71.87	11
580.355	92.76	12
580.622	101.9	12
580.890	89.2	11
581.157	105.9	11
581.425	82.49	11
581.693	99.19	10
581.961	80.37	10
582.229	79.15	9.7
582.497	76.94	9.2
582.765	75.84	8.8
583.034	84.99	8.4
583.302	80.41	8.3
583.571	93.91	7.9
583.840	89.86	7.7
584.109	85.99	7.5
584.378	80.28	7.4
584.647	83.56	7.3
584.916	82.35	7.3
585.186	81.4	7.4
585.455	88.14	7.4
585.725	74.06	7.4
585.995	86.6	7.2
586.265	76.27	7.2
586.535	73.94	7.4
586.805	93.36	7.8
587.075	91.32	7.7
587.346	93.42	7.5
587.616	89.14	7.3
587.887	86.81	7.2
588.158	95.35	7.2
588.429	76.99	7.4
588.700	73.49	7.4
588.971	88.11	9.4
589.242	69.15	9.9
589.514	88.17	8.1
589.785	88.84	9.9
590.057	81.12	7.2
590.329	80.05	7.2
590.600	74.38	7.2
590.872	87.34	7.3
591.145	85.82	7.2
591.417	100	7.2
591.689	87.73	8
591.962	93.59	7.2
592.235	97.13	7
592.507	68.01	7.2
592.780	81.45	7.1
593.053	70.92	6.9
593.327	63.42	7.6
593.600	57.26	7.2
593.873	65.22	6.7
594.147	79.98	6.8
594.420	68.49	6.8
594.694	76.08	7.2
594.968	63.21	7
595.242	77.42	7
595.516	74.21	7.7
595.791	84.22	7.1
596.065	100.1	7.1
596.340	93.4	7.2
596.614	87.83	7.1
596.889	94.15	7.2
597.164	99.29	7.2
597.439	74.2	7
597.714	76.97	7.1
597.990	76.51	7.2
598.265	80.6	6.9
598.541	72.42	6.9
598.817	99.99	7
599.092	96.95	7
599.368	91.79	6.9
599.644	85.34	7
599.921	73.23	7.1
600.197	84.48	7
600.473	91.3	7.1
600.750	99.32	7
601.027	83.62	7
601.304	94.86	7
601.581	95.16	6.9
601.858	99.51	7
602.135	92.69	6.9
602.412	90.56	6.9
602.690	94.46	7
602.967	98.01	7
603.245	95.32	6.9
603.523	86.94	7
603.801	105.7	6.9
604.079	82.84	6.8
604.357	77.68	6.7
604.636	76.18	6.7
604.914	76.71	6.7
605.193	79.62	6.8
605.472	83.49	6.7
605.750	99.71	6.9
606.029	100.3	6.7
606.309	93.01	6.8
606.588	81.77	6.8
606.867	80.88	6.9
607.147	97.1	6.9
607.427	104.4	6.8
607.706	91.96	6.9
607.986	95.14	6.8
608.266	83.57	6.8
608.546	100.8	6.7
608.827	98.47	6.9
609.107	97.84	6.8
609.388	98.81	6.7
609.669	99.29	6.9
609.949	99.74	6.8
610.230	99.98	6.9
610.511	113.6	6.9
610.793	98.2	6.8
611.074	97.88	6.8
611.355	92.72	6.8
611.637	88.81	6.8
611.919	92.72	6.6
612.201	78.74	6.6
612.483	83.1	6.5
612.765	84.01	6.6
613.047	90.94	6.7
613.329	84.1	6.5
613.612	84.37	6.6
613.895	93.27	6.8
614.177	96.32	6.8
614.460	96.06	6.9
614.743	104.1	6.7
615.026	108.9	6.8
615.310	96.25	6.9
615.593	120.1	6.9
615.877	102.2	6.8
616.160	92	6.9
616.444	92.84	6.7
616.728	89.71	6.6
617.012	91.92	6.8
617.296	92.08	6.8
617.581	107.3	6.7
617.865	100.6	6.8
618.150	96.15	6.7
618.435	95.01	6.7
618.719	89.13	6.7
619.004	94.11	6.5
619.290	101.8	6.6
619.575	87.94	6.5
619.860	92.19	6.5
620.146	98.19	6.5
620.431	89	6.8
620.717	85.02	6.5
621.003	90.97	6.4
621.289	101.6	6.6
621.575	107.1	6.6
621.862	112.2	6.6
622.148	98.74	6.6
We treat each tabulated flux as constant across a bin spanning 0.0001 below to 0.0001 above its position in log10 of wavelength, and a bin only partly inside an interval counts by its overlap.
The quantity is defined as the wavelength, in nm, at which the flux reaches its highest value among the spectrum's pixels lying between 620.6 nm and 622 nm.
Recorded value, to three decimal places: 621.862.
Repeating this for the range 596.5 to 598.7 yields 597.164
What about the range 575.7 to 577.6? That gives 576.360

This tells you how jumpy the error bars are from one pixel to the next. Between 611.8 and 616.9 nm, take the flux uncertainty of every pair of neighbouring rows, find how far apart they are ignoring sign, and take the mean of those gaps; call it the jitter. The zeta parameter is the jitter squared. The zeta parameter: 0.01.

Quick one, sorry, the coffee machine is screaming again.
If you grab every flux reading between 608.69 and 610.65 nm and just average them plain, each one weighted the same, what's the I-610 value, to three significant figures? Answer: 101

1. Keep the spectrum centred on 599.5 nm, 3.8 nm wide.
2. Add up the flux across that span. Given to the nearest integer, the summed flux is 1207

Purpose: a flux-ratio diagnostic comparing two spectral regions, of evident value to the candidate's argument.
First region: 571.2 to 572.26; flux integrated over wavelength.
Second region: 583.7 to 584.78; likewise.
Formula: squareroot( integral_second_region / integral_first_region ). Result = 0.95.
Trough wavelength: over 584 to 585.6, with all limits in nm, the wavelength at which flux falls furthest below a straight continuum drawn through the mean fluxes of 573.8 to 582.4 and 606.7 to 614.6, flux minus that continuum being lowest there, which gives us 584.378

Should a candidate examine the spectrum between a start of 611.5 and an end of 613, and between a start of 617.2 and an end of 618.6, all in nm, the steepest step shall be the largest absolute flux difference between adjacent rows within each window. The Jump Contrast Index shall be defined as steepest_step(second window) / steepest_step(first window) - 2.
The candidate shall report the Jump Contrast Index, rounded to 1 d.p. -0.9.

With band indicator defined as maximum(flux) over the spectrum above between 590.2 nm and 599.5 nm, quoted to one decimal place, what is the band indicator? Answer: 100.1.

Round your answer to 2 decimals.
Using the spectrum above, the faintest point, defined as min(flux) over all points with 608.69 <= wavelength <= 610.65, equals 97.84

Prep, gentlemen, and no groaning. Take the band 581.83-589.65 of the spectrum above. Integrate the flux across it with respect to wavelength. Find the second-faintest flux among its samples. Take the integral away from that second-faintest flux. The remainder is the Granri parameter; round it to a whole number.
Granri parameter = -579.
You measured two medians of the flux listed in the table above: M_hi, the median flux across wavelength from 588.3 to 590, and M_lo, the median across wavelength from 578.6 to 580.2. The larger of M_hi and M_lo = 91.6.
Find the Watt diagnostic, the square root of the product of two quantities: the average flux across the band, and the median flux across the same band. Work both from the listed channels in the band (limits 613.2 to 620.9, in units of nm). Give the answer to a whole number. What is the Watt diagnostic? 95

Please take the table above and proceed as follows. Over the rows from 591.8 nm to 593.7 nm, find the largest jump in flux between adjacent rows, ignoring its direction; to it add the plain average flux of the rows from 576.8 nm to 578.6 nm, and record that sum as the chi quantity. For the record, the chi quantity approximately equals 115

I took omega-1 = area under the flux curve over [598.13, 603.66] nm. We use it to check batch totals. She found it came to 500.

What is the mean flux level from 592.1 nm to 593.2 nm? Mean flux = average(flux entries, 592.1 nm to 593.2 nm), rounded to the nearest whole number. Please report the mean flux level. 79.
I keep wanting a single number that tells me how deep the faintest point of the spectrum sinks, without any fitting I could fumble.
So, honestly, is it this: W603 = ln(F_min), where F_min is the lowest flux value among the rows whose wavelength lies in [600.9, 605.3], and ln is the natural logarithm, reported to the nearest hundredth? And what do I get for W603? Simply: 4.33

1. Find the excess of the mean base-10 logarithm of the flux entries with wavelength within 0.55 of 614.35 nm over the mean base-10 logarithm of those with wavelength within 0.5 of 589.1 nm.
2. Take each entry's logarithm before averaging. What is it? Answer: 0.09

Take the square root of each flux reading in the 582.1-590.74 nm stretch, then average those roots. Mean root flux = 9.1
